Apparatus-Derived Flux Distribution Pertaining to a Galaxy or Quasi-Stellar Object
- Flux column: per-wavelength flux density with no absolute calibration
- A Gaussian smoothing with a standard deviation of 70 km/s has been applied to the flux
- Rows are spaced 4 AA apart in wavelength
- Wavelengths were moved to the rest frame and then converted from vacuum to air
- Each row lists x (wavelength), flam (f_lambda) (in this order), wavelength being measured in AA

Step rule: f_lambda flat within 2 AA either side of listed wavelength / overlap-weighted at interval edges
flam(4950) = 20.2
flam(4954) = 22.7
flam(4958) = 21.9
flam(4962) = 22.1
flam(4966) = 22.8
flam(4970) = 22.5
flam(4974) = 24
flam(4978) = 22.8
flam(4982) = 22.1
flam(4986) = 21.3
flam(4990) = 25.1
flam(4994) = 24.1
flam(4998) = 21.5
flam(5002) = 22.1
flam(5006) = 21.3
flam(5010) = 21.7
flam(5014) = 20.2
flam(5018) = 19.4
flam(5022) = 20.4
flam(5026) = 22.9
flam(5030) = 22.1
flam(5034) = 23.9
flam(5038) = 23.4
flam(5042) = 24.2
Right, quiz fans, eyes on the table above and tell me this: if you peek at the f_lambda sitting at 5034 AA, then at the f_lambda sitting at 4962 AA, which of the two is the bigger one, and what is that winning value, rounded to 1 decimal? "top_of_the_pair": 23.9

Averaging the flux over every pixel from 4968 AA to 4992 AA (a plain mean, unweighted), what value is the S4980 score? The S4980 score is 23.0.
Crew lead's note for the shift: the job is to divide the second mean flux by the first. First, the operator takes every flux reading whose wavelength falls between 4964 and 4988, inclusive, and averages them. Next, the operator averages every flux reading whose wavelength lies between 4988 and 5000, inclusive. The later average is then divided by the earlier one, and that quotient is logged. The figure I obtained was 1.04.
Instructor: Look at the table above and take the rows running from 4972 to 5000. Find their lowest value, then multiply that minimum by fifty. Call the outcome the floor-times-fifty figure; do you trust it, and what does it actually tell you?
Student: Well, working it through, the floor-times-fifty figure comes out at 1065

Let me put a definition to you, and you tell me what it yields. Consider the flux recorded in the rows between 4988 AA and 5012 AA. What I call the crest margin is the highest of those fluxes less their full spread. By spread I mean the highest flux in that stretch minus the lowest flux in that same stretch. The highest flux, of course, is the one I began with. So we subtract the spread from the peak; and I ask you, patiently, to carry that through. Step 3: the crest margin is 21.3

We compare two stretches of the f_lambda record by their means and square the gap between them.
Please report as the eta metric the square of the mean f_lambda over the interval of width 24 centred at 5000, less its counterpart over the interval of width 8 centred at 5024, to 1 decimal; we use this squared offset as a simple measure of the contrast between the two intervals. 1.0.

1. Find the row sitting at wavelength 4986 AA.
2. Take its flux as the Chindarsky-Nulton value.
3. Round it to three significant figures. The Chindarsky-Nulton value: 21.3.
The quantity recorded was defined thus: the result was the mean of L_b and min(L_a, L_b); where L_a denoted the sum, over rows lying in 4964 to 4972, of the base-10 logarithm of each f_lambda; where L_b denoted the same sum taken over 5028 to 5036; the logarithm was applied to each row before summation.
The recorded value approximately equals 2.72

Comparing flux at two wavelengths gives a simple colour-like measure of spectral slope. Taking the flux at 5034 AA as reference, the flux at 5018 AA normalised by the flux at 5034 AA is 0.81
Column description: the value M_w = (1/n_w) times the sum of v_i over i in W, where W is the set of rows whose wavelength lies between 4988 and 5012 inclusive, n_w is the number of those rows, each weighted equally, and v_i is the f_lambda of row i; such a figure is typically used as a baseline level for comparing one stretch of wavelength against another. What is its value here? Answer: 22.6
